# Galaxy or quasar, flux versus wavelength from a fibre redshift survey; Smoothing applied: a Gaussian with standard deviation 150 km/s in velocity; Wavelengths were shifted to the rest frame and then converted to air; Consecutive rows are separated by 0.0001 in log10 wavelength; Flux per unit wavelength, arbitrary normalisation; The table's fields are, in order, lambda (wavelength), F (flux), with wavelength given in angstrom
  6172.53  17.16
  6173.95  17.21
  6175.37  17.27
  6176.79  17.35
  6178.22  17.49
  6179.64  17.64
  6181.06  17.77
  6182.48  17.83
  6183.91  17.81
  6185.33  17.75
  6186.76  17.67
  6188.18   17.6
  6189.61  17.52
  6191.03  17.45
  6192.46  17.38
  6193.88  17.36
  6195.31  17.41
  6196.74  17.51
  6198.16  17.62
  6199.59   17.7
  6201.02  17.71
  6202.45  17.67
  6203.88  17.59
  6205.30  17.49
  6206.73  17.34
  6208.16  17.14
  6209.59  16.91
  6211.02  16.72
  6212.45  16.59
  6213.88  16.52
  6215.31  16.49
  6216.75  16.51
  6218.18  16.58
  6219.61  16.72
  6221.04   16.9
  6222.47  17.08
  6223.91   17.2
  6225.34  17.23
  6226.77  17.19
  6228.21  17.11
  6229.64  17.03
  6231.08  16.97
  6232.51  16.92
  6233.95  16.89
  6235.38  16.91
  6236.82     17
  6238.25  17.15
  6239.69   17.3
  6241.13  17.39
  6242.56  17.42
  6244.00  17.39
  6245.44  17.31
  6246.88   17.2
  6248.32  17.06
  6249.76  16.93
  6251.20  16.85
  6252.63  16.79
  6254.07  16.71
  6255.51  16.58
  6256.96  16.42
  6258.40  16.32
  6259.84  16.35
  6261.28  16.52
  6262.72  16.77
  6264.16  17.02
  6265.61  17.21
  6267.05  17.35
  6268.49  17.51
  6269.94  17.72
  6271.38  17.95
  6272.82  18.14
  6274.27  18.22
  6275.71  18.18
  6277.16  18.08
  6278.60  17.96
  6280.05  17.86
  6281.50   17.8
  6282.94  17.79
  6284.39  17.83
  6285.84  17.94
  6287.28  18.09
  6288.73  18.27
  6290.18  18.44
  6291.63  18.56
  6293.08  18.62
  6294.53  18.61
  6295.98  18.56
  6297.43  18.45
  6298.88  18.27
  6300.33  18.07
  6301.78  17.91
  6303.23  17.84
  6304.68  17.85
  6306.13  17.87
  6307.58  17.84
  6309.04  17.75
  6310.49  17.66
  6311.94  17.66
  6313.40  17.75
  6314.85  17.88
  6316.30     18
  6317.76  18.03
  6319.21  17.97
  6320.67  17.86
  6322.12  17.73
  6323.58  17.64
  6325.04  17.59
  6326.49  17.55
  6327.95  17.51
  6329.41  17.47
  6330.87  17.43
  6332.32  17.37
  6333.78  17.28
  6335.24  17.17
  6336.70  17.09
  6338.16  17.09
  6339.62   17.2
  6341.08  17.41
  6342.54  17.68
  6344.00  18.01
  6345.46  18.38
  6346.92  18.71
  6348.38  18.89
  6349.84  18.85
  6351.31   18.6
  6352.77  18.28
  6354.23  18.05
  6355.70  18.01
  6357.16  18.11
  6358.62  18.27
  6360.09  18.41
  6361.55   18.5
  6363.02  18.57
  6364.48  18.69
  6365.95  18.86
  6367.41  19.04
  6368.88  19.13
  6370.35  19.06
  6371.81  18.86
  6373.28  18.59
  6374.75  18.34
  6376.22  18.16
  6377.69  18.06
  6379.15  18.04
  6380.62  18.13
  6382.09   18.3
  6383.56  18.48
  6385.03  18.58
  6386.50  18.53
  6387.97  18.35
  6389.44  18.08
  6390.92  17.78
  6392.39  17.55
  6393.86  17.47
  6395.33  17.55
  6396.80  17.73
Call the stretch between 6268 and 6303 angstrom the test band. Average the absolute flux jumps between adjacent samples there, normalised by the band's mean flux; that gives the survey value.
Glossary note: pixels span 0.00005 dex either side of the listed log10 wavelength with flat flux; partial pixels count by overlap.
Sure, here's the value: 0.0064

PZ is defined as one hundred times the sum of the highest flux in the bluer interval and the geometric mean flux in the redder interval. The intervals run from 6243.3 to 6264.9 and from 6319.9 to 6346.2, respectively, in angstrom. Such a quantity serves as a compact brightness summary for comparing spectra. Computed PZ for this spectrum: 3491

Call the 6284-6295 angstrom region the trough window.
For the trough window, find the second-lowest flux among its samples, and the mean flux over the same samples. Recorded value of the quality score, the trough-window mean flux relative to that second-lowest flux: 1.02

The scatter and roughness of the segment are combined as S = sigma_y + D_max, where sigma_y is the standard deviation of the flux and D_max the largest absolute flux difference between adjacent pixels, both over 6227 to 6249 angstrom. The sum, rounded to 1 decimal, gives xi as 0.3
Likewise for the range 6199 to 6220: 0.7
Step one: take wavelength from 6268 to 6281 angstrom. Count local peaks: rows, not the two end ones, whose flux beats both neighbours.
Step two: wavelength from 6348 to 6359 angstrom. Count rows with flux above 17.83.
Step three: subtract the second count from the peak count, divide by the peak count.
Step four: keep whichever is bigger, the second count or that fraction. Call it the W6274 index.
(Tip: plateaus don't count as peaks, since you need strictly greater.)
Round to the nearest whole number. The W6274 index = 8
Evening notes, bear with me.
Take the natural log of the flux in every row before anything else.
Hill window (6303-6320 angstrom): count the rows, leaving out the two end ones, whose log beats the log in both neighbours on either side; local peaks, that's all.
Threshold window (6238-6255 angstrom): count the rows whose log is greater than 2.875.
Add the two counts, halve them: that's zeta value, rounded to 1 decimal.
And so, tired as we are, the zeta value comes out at 1.0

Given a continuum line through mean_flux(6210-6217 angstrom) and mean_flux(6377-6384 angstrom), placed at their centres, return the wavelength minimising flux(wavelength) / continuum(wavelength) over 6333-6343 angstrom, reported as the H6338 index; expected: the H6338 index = 6338.16 angstrom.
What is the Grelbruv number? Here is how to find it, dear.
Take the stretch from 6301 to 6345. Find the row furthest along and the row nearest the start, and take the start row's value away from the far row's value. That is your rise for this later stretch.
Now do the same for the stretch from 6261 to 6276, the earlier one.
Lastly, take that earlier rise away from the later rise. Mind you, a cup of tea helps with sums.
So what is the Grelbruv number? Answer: -1.6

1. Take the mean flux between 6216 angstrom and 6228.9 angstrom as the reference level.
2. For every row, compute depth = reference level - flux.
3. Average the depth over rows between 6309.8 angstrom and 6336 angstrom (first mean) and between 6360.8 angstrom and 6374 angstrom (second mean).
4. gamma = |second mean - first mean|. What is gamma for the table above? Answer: 1.2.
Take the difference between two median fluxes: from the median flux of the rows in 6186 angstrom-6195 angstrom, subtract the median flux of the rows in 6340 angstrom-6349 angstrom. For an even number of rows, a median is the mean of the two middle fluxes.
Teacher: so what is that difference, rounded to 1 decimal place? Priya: -0.7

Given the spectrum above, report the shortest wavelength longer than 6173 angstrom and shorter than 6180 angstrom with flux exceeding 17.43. 6178.22 angstrom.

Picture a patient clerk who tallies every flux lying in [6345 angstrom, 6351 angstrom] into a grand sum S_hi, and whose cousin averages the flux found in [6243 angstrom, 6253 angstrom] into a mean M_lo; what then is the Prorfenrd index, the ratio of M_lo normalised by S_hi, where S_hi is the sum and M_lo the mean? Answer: 0.23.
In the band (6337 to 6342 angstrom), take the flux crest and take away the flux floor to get 0.32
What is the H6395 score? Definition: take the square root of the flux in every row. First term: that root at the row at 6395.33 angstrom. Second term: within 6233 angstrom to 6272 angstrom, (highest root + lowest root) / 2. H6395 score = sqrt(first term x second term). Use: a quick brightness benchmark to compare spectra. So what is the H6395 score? 4.16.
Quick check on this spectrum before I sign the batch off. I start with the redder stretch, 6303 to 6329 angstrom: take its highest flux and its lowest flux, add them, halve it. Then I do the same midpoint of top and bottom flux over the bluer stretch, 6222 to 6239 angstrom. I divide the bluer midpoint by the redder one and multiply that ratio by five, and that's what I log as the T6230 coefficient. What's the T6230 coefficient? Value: 4.8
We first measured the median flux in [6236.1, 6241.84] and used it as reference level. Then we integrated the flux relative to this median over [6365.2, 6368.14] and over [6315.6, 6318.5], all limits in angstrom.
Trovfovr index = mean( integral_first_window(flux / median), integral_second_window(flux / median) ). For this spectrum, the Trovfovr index 3.13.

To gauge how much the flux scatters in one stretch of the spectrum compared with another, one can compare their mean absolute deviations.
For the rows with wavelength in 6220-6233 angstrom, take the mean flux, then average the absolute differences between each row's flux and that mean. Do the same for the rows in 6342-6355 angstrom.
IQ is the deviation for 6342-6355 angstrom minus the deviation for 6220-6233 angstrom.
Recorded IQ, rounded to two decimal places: 0.23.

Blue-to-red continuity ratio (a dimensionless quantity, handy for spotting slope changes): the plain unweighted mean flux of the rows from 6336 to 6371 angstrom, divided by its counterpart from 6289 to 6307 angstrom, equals 1.002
